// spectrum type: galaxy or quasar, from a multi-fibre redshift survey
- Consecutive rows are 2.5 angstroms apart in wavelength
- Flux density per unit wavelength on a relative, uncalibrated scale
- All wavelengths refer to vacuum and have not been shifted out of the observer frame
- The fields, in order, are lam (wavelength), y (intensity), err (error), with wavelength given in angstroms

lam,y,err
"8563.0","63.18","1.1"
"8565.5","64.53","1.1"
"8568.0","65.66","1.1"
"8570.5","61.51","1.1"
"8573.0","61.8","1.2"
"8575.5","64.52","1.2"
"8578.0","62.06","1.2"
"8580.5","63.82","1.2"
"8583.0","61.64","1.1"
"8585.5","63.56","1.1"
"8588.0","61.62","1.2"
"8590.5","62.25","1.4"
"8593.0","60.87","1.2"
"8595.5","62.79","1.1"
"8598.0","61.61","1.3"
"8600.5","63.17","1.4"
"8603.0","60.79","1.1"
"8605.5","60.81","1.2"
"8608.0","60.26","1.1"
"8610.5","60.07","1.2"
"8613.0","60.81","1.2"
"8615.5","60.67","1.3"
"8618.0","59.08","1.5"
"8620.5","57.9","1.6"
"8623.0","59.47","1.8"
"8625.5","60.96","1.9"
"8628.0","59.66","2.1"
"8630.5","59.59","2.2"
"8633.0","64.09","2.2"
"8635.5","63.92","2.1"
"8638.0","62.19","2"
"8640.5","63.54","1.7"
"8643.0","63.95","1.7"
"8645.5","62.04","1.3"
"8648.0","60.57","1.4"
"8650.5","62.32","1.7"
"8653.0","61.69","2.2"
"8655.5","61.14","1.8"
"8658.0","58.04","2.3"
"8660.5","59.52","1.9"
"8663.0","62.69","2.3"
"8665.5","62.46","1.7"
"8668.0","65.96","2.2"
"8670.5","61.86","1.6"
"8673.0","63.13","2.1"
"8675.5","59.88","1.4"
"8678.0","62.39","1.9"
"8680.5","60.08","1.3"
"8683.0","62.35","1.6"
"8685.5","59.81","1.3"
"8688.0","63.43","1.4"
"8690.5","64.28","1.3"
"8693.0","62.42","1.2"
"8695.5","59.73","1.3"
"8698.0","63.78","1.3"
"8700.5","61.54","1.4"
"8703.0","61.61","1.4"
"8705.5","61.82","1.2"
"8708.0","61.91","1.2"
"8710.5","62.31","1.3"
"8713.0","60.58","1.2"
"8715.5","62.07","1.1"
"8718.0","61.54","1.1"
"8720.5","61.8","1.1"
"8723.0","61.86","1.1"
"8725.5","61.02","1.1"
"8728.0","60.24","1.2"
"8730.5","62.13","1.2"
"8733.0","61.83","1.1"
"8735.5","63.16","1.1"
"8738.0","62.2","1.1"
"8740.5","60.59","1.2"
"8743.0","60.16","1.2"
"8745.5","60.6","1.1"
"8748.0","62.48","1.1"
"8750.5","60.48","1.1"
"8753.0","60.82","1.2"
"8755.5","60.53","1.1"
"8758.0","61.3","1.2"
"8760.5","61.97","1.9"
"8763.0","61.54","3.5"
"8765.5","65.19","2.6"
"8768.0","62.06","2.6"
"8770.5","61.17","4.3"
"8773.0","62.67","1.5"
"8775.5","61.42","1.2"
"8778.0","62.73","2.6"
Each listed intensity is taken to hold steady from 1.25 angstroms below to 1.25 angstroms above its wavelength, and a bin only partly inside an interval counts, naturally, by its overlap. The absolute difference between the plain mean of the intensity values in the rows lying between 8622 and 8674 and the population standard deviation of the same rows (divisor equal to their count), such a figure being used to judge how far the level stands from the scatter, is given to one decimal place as 60.0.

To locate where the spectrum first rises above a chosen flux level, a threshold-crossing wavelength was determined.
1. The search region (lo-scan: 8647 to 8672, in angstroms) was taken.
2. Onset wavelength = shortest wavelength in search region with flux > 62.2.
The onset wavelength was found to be 8650.5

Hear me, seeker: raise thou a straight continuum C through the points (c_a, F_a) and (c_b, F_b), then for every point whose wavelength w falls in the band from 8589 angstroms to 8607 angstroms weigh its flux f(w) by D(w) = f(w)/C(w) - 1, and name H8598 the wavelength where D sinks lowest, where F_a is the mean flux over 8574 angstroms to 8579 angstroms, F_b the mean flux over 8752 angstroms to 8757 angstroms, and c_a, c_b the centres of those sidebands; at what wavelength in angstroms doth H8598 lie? 8593.0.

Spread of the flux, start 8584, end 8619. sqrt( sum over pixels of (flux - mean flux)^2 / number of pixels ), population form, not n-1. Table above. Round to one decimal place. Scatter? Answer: 1.2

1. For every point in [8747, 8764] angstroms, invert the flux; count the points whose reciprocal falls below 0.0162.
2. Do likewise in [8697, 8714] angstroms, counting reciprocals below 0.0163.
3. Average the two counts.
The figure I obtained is 4.00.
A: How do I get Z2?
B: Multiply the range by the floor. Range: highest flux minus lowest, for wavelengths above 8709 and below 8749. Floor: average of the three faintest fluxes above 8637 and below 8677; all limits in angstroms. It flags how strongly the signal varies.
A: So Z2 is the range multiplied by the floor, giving 177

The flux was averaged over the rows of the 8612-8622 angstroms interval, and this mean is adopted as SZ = 59.6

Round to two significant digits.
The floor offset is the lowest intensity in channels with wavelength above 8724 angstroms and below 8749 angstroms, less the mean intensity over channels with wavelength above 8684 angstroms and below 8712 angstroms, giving -1.9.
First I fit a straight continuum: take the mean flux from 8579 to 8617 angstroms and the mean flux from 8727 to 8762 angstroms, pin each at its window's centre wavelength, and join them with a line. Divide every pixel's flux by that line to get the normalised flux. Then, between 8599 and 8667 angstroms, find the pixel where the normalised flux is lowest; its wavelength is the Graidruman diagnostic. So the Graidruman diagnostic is 8620.5 angstroms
